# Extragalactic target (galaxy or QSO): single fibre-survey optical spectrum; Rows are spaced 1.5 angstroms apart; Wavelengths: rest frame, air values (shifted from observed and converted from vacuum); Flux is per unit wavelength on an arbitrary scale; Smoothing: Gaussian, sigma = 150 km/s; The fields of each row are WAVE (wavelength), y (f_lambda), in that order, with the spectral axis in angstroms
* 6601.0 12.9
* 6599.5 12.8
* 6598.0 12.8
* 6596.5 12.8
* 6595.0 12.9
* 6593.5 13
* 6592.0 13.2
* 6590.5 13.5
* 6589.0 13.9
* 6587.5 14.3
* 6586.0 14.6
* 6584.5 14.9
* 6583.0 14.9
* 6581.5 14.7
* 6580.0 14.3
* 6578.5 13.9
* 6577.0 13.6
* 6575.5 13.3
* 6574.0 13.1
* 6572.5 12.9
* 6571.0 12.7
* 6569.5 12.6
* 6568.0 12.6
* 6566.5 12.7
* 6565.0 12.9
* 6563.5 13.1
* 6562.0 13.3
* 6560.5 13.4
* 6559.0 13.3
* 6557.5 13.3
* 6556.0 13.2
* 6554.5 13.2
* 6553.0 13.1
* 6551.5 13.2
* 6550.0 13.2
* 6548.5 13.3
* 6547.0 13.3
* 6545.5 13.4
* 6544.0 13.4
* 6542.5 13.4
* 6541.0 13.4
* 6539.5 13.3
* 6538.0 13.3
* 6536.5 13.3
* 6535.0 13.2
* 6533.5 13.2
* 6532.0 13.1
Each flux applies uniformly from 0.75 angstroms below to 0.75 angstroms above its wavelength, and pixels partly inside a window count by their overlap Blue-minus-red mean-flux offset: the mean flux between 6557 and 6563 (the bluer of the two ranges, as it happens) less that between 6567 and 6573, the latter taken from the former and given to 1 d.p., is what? 0.6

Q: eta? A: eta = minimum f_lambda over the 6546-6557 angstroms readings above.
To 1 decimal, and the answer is 13.1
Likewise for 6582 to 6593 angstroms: 13.2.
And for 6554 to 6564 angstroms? 13.1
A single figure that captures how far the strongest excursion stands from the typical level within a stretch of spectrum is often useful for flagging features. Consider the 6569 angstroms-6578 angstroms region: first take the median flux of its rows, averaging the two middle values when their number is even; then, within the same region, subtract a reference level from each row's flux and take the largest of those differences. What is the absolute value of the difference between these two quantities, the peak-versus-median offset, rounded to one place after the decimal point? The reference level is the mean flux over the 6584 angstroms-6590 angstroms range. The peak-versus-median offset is 13.8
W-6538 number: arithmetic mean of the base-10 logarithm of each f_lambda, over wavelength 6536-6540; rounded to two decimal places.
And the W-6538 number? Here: 1.12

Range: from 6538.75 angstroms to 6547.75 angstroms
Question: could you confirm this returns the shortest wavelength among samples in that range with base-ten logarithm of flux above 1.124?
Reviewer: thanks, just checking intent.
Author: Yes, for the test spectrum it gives 6541.0 angstroms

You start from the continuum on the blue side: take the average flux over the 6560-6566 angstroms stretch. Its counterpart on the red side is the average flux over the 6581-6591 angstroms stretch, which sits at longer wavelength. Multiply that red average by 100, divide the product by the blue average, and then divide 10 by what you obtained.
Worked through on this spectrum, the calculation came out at 0.091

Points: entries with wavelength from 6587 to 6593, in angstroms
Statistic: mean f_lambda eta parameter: 13.7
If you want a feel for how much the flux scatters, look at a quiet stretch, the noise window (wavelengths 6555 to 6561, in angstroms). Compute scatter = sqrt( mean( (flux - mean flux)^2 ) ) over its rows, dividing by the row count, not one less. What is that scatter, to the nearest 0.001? 0.071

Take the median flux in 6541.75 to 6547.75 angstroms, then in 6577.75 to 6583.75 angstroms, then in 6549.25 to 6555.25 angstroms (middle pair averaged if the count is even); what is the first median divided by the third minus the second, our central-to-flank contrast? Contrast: -10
